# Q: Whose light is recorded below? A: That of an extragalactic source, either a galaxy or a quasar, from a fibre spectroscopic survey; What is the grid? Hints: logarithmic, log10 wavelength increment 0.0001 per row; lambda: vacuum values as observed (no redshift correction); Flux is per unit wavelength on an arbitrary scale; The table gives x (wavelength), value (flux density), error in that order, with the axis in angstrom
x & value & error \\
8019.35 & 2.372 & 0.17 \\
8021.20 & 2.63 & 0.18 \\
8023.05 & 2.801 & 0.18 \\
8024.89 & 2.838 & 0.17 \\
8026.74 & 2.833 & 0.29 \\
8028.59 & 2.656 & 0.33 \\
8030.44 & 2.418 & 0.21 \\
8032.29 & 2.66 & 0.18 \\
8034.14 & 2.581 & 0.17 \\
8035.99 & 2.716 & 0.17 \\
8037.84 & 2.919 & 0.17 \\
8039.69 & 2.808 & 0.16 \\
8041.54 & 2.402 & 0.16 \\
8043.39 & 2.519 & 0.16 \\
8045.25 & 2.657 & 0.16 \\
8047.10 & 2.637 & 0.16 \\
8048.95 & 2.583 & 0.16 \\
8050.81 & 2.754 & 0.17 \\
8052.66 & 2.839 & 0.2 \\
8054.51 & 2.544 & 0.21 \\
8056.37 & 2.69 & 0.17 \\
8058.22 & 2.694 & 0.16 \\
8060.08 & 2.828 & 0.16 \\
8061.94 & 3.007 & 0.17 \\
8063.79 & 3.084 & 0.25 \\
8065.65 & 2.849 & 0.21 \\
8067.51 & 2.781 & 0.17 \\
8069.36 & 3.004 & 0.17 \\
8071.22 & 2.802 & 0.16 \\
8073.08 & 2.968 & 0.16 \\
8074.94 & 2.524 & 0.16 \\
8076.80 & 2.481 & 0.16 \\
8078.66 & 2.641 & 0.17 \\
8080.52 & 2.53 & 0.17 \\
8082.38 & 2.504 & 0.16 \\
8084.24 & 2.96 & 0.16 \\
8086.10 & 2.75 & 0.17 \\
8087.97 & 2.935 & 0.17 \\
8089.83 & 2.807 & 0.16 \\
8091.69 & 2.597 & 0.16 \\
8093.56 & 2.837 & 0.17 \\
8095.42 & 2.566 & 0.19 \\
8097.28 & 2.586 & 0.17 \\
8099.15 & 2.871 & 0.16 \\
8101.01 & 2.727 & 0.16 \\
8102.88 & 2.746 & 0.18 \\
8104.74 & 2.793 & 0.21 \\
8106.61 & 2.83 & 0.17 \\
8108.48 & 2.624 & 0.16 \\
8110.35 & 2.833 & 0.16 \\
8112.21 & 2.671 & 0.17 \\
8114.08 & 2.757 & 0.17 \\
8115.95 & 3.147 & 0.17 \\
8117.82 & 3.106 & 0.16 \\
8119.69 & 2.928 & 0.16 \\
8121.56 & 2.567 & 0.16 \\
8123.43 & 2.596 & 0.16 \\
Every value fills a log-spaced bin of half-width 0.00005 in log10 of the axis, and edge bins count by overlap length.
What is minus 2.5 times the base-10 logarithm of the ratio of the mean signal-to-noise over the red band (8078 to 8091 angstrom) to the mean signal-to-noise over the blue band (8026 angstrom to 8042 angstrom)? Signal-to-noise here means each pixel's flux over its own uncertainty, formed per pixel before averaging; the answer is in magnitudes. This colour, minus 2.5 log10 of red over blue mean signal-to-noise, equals -0.19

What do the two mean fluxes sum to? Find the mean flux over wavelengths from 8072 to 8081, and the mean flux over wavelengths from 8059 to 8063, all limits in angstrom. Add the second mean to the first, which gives 5.55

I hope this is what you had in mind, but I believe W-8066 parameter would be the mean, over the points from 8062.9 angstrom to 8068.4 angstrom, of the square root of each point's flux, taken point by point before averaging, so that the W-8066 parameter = 1.70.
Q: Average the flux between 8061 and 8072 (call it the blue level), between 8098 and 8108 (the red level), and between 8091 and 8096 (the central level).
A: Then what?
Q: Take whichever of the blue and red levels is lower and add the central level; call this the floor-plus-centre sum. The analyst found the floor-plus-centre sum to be 5.46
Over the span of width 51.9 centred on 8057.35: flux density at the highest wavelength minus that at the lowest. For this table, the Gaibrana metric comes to -0.16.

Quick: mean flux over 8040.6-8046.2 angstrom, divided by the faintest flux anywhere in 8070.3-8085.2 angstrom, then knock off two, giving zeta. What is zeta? -0.98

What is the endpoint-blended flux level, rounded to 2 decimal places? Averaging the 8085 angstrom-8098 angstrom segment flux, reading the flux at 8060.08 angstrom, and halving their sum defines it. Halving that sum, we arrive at 2.78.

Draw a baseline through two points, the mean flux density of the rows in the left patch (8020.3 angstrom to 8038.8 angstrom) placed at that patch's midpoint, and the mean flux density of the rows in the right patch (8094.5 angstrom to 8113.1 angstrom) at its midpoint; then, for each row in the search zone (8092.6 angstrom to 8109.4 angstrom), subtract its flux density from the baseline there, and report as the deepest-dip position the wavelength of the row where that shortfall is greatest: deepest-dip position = 8095.42 angstrom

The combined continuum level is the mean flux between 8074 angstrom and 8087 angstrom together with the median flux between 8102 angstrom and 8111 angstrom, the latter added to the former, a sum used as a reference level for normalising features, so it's 5.42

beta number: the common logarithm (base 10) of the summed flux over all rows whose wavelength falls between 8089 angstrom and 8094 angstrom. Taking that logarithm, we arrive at 0.916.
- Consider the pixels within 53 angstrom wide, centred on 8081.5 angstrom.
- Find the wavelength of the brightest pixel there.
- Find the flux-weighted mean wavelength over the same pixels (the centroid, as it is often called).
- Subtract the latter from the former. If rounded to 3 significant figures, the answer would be -17.5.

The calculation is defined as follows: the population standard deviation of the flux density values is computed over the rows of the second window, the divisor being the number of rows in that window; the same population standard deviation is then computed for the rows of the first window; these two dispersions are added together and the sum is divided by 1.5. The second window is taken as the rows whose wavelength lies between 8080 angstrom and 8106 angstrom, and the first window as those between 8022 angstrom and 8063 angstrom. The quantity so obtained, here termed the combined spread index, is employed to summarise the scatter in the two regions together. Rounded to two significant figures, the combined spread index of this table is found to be 0.20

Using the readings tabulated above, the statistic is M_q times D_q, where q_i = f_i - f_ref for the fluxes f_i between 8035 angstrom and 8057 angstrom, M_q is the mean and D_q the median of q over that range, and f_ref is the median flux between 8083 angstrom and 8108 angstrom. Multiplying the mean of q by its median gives 0.014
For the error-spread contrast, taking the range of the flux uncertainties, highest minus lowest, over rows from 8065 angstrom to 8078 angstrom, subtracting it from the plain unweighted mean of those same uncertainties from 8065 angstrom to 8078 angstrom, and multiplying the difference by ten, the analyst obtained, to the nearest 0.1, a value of 1.2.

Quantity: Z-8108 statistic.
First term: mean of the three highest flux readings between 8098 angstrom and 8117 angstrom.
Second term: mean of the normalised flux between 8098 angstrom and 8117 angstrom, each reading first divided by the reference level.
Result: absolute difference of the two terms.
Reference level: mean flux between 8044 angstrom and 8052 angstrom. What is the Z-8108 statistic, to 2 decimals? 1.90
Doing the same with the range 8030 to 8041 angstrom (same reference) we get 1.80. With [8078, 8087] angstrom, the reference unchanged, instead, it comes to 1.78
